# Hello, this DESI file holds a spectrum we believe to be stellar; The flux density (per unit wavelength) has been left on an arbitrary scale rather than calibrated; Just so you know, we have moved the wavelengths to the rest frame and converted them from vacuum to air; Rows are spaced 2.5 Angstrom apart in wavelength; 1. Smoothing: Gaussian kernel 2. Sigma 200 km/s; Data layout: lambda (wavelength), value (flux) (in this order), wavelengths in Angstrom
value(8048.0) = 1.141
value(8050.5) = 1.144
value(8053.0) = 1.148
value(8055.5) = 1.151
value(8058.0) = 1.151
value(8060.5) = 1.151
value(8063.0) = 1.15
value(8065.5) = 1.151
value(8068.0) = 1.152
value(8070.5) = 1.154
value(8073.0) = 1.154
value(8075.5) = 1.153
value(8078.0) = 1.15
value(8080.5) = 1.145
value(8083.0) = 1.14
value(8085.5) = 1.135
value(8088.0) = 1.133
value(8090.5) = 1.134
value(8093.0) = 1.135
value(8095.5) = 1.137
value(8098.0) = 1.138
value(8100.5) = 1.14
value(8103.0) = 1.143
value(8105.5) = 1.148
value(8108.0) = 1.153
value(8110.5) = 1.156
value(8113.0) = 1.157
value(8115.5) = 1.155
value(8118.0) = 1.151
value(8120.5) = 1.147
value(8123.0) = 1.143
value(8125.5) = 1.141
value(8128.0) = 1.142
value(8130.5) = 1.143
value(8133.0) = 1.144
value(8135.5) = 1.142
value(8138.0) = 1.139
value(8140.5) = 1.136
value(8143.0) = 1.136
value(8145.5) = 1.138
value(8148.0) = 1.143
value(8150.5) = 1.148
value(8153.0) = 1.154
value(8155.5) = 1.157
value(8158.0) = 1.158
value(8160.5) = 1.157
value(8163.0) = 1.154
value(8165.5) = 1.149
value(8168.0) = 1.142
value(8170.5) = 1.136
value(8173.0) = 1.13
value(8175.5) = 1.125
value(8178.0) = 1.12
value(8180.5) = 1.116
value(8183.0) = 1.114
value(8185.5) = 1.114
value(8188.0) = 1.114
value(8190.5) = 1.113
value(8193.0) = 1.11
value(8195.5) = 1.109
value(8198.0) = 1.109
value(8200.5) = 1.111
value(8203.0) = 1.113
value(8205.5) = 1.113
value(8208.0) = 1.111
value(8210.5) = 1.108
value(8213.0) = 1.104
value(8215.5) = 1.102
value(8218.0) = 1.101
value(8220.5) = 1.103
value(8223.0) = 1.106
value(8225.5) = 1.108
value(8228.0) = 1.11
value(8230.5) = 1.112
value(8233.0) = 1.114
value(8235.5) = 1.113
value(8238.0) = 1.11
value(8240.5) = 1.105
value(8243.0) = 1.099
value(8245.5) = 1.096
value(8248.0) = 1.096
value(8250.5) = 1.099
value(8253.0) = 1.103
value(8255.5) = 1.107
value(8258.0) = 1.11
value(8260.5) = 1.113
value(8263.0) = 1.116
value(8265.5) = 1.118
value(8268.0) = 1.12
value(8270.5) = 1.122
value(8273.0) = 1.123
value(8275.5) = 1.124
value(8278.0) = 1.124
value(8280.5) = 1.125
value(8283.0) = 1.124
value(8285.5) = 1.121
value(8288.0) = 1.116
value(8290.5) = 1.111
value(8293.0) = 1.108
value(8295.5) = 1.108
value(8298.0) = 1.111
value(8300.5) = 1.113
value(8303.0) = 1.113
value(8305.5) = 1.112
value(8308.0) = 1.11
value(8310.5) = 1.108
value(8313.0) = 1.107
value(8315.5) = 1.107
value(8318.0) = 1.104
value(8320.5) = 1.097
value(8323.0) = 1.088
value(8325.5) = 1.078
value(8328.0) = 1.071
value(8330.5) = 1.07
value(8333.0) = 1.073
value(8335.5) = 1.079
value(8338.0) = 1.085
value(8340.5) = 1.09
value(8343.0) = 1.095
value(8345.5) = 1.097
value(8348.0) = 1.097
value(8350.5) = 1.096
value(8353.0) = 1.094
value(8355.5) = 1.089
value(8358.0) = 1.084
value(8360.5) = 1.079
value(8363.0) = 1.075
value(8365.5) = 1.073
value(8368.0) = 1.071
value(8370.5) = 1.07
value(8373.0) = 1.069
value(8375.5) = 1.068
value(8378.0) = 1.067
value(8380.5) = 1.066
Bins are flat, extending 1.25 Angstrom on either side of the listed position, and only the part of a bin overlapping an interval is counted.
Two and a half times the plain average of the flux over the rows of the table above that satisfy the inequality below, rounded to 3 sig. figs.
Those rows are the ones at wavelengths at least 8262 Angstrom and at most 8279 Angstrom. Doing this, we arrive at 2.80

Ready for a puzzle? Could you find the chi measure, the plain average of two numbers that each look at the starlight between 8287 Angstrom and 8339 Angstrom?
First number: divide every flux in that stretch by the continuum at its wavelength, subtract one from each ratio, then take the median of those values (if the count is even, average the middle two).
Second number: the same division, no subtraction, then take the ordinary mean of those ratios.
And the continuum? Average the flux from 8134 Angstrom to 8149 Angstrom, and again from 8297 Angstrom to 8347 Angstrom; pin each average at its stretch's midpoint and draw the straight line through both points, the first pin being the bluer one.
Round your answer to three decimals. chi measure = 0.504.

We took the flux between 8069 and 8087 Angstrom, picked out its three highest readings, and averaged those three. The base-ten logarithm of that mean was 0.062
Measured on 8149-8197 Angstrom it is 0.063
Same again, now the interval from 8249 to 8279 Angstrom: 0.051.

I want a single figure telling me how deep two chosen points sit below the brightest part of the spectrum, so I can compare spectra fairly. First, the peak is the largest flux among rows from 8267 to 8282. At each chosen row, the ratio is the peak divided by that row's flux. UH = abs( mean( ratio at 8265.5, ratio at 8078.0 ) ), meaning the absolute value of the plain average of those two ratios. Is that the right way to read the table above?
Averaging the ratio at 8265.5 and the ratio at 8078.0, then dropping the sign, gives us 0.99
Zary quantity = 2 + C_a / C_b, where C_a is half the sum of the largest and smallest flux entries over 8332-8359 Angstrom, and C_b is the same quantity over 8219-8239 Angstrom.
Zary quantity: 2.98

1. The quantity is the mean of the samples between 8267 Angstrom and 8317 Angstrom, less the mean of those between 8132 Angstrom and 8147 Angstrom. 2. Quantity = -0.024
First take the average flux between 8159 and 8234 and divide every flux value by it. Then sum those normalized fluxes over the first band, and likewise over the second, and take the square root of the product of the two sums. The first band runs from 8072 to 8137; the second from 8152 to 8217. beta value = 26.4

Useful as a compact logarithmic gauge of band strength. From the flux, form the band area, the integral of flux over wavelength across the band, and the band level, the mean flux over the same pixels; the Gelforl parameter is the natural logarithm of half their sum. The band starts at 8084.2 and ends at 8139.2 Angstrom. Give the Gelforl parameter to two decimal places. 3.47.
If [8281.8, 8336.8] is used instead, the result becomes 3.43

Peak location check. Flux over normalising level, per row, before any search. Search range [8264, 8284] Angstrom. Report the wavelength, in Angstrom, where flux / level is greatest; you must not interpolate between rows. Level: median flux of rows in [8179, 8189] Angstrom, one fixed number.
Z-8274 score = 8280.5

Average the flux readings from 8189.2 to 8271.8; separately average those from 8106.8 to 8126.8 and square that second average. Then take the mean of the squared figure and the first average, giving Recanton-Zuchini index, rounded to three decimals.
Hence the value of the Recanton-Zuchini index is 1.216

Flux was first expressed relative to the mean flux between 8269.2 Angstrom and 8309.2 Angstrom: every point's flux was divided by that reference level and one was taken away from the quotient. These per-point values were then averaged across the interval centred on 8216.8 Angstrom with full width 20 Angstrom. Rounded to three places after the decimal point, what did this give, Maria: -0.010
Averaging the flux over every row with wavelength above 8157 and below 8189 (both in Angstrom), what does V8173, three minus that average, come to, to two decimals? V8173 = 1.87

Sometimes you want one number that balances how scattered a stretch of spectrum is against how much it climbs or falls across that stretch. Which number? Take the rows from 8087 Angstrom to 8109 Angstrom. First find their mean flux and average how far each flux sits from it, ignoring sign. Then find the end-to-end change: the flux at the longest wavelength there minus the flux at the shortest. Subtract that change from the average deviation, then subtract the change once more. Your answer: -0.035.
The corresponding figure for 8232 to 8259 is 0.014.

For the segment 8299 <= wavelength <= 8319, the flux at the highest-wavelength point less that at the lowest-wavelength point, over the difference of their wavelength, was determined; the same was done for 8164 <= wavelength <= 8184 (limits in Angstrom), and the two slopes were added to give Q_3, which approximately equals -0.0025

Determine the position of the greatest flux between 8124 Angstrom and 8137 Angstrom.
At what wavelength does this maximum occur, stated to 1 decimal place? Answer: 8133.0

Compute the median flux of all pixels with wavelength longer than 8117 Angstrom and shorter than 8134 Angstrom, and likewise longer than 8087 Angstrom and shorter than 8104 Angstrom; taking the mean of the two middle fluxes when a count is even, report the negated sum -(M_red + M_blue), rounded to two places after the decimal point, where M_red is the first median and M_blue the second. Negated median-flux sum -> -2.28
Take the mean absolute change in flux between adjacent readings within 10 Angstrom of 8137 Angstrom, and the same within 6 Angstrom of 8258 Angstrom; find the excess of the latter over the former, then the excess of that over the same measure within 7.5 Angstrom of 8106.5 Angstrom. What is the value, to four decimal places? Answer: -0.0019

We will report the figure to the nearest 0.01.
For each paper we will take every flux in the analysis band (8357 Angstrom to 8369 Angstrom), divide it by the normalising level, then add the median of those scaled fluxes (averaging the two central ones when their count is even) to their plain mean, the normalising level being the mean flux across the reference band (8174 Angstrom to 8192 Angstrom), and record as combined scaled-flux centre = 1.93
